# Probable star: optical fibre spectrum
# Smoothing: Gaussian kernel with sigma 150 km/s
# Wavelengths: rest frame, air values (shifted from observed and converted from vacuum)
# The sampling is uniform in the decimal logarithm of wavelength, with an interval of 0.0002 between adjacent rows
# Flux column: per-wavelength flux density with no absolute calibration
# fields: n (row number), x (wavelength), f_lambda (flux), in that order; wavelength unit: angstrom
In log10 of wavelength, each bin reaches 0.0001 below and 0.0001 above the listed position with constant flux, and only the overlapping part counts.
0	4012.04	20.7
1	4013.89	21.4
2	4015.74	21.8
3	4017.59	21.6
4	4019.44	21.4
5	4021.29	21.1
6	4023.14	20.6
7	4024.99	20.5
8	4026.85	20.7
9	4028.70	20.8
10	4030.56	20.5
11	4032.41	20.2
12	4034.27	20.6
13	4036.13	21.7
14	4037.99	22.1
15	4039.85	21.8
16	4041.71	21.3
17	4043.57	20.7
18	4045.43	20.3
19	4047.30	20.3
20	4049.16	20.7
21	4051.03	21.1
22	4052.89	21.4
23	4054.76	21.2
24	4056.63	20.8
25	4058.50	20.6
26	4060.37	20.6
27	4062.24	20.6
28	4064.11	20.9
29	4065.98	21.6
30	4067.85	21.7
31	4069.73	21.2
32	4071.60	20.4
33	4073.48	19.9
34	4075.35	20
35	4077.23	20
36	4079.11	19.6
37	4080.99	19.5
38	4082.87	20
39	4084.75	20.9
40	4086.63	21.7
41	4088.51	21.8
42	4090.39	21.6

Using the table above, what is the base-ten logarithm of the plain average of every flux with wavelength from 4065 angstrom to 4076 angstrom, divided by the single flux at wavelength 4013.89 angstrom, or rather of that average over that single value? -0.012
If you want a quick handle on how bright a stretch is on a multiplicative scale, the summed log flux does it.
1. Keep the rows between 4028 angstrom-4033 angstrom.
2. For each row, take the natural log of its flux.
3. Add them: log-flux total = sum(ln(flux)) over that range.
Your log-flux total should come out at 9.061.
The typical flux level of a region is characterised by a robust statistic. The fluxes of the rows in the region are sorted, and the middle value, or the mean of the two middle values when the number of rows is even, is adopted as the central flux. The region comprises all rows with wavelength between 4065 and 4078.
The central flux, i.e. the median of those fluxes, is 20.4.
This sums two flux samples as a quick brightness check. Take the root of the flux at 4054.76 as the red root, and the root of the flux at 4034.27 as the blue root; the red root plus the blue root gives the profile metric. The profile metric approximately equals 9.14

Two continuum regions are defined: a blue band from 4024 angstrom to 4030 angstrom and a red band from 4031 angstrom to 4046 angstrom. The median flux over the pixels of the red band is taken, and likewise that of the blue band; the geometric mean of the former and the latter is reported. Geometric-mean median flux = 20.8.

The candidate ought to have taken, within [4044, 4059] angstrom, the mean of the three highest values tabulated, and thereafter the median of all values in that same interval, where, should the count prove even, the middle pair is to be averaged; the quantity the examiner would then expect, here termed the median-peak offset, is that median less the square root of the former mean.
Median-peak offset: 16.1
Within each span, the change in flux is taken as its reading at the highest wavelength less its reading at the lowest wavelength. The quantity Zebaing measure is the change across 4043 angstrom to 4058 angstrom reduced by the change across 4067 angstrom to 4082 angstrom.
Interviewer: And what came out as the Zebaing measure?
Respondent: 2.3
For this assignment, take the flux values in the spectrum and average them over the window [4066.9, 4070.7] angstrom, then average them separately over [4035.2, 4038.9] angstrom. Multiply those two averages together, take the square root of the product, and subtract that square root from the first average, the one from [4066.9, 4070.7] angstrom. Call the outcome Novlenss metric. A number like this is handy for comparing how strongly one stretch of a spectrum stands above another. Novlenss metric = -0.22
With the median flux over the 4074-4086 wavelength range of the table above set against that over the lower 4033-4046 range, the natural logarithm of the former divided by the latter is -0.06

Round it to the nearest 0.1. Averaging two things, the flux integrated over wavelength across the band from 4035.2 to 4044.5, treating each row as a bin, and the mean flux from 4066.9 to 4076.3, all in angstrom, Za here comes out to 110.4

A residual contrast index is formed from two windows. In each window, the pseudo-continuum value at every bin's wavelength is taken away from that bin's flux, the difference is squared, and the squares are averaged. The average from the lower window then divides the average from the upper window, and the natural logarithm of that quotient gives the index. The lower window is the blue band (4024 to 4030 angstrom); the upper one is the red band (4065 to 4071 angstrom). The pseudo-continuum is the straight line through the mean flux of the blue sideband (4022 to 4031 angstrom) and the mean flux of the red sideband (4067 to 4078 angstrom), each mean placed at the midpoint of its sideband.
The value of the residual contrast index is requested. 4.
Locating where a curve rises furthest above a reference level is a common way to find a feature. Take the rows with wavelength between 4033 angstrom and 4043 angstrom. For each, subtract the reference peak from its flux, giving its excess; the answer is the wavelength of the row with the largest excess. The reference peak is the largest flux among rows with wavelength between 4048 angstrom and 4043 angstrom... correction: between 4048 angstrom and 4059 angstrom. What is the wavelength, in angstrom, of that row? 4037.99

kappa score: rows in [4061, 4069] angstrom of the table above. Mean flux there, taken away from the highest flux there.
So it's 0.5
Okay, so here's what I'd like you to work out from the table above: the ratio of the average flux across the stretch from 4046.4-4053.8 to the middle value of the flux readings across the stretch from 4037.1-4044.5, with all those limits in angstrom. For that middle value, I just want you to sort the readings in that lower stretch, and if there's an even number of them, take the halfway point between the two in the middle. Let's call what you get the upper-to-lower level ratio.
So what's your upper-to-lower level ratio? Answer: 0.97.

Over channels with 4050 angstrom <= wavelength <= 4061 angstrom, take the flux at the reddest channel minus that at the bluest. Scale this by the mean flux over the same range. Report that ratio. -0.02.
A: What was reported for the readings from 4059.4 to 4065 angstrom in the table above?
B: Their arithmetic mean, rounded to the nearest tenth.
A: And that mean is 20.7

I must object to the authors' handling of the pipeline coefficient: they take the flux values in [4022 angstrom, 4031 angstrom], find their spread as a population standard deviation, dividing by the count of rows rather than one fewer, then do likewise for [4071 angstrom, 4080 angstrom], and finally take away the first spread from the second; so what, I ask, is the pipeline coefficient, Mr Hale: 0.14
